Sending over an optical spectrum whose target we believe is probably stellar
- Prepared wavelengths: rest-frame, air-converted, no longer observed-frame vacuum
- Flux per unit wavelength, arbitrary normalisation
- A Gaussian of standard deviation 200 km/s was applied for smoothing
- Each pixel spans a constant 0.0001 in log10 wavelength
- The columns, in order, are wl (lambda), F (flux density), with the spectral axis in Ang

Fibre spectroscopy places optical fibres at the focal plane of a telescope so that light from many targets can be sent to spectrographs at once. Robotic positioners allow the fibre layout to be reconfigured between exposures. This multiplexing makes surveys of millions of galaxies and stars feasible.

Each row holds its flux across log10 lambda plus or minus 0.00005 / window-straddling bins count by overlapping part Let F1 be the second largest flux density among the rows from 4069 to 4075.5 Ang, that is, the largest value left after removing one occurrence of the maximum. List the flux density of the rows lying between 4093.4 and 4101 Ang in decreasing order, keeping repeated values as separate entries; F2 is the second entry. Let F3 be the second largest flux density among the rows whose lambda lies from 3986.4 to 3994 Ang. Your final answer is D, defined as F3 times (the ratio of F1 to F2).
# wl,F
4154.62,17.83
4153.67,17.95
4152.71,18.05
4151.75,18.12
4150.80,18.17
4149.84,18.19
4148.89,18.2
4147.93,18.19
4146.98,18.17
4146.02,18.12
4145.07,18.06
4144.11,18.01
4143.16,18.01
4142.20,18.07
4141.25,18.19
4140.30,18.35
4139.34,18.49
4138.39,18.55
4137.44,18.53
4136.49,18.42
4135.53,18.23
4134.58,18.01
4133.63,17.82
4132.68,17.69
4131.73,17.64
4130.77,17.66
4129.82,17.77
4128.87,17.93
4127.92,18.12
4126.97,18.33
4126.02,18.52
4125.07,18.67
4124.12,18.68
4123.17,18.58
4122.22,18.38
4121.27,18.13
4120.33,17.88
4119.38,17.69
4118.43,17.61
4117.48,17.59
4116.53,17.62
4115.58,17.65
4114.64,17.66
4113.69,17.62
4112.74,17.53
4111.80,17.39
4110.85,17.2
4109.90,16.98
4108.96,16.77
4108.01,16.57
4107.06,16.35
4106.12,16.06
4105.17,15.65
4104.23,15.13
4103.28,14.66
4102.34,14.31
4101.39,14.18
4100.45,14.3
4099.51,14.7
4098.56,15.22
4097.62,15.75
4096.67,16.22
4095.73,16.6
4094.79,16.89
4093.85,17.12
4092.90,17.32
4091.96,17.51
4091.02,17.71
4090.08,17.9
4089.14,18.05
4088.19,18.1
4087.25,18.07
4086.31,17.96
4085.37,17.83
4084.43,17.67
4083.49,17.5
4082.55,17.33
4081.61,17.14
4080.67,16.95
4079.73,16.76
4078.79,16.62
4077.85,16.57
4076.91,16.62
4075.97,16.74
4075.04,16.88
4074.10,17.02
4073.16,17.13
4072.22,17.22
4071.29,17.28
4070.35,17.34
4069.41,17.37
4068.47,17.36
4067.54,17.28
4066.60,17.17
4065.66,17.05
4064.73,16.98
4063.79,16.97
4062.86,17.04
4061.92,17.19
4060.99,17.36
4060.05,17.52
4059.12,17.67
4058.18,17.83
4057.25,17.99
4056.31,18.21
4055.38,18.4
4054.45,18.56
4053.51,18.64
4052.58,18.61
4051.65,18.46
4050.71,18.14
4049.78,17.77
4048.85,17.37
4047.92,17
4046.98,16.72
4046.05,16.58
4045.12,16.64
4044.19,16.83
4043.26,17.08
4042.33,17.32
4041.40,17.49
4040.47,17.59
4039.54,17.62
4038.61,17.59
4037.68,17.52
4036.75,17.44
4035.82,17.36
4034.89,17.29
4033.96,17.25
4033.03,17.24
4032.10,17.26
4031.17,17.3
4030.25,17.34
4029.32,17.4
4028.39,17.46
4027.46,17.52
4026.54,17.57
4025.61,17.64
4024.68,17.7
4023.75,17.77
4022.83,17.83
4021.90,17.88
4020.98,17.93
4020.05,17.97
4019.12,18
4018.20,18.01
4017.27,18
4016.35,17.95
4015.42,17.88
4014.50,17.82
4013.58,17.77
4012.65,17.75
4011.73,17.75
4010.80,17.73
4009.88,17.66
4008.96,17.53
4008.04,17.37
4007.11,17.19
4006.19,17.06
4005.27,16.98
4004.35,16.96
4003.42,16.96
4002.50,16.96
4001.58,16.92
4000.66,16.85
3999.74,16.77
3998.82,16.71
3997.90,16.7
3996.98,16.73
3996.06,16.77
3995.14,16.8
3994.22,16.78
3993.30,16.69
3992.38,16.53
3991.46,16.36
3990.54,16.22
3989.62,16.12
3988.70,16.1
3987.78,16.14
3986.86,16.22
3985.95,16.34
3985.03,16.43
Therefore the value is 17.0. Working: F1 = 17.34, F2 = 16.89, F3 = 16.53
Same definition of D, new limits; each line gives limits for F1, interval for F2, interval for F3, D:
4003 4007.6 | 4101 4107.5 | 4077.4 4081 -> 17.8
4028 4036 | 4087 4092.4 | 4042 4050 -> 16.7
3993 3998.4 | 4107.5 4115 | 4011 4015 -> 16.9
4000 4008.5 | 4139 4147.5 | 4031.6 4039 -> 16.4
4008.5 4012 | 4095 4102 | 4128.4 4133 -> 19.4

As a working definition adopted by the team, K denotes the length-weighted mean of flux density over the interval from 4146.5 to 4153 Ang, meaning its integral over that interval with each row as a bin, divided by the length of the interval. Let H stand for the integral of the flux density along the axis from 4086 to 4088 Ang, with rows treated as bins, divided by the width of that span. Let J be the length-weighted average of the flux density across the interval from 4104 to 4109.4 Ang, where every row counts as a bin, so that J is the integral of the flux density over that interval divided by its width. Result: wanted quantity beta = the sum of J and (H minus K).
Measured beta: 16.0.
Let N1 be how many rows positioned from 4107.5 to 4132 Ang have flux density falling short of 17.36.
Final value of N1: 4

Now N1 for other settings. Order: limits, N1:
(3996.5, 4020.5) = 12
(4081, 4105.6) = 16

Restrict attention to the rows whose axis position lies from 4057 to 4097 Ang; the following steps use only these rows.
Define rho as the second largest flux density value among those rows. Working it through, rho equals 18.07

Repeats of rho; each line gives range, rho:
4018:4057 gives 18.61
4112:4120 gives 17.66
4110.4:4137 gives 18.67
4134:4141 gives 18.53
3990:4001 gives 16.8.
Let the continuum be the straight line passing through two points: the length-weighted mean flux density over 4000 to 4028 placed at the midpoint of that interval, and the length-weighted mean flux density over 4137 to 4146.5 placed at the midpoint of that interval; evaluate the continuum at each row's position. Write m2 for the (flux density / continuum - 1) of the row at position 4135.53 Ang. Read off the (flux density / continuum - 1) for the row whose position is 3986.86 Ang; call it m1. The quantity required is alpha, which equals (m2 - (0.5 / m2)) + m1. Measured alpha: -357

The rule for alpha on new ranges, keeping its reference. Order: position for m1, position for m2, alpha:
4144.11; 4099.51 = 3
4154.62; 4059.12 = 69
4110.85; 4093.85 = 10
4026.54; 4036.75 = 37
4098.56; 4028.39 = 50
